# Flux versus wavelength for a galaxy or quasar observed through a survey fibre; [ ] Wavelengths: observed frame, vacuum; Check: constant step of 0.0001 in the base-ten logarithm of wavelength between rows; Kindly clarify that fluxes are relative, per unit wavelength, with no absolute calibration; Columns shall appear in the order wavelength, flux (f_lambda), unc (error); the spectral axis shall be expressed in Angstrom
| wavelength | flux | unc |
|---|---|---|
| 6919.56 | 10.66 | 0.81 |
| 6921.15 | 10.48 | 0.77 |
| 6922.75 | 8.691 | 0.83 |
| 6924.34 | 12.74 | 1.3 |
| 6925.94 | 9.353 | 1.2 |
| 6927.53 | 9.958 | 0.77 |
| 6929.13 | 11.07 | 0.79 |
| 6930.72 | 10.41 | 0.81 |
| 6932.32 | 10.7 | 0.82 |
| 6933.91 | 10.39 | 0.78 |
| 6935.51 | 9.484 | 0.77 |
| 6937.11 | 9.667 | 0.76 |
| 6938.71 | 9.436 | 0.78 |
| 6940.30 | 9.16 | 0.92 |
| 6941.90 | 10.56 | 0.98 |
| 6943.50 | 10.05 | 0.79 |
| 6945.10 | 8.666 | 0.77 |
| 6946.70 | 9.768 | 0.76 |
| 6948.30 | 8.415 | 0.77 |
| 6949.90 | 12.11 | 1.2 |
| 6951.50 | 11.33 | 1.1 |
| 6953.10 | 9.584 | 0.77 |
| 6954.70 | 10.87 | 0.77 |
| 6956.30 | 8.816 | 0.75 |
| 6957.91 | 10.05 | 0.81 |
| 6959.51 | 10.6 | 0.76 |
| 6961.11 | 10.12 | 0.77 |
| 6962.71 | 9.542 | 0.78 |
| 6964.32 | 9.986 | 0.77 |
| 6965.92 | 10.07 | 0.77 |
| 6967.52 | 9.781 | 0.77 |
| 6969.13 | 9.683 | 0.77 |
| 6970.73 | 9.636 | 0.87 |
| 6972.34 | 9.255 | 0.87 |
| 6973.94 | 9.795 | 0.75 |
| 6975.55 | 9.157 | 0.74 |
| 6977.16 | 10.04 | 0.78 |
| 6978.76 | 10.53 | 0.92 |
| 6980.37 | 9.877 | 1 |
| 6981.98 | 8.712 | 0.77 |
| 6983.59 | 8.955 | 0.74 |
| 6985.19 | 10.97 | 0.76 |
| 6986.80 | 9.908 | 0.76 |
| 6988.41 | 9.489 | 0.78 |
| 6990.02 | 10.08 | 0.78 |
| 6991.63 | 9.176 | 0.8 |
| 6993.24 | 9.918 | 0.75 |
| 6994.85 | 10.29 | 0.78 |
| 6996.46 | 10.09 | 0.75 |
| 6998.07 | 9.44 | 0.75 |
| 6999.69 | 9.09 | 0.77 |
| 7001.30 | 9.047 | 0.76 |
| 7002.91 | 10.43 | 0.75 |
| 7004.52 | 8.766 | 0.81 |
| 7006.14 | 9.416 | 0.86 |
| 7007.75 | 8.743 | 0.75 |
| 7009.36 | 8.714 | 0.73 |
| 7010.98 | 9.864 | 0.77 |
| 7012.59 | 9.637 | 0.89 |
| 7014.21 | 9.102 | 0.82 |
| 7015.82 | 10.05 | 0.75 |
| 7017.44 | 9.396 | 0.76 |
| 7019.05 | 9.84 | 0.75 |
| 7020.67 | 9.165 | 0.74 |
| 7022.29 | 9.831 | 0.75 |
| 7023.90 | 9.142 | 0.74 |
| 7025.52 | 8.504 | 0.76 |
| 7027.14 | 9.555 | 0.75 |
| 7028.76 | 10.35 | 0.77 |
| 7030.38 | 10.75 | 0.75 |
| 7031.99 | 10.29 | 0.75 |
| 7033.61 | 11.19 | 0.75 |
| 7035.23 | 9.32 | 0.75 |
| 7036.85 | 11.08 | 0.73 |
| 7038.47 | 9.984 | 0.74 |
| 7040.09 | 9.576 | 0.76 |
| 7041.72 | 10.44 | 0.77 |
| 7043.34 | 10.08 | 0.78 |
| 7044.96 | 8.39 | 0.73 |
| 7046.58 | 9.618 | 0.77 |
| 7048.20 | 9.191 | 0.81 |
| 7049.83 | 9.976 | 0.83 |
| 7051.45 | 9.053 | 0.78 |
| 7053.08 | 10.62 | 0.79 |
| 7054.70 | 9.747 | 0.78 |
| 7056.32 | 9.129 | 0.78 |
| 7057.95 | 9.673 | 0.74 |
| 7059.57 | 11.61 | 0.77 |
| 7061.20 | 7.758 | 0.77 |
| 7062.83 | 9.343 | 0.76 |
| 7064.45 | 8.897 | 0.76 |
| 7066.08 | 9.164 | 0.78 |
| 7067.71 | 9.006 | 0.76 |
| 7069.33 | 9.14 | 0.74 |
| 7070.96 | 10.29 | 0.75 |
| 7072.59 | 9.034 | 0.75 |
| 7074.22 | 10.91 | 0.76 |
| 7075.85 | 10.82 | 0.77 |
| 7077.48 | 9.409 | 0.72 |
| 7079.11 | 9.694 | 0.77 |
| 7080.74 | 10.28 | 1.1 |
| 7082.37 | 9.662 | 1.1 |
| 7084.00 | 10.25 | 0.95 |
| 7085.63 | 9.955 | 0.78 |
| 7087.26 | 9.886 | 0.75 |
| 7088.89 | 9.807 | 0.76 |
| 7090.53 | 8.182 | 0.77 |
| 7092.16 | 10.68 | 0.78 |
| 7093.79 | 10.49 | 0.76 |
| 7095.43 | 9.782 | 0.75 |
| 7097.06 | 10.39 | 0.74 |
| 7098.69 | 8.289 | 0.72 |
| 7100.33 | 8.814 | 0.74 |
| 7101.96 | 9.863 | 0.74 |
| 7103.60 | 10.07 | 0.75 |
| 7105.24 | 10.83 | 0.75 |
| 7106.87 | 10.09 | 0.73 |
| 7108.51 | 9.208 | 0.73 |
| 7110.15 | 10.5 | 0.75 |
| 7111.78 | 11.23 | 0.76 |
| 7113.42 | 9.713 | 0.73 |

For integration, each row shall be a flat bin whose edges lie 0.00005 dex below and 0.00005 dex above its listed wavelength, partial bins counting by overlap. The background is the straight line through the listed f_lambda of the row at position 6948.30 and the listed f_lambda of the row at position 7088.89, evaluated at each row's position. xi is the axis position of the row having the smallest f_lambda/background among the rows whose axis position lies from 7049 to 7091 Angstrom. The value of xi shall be 7061.20 Angstrom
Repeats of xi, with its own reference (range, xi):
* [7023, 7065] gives 7061.20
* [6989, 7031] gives 7025.52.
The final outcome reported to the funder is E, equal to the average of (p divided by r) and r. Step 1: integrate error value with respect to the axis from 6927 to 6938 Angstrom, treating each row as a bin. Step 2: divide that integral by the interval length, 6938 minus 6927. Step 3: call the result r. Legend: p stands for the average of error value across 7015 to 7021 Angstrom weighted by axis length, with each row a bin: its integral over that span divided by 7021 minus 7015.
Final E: 0.871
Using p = 0.751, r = 0.786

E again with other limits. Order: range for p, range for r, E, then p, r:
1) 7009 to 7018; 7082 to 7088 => 0.889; 0.790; 0.882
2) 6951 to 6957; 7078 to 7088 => 0.915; 0.837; 0.904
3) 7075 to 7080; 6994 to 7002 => 0.879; 0.758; 0.762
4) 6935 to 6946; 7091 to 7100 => 0.925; 0.825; 0.750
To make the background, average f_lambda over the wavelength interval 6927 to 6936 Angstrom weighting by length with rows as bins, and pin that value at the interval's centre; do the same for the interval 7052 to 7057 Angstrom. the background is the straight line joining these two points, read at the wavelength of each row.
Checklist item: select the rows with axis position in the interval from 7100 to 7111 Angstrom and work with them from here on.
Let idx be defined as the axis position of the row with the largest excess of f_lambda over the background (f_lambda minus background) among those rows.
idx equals 7105.24 Angstrom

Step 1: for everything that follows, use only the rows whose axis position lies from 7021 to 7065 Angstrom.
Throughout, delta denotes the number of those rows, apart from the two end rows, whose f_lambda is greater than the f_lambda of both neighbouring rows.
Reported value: 9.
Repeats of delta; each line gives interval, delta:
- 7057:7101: 9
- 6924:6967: 8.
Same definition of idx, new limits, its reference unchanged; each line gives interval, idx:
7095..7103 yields 7097.06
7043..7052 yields 7043.34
